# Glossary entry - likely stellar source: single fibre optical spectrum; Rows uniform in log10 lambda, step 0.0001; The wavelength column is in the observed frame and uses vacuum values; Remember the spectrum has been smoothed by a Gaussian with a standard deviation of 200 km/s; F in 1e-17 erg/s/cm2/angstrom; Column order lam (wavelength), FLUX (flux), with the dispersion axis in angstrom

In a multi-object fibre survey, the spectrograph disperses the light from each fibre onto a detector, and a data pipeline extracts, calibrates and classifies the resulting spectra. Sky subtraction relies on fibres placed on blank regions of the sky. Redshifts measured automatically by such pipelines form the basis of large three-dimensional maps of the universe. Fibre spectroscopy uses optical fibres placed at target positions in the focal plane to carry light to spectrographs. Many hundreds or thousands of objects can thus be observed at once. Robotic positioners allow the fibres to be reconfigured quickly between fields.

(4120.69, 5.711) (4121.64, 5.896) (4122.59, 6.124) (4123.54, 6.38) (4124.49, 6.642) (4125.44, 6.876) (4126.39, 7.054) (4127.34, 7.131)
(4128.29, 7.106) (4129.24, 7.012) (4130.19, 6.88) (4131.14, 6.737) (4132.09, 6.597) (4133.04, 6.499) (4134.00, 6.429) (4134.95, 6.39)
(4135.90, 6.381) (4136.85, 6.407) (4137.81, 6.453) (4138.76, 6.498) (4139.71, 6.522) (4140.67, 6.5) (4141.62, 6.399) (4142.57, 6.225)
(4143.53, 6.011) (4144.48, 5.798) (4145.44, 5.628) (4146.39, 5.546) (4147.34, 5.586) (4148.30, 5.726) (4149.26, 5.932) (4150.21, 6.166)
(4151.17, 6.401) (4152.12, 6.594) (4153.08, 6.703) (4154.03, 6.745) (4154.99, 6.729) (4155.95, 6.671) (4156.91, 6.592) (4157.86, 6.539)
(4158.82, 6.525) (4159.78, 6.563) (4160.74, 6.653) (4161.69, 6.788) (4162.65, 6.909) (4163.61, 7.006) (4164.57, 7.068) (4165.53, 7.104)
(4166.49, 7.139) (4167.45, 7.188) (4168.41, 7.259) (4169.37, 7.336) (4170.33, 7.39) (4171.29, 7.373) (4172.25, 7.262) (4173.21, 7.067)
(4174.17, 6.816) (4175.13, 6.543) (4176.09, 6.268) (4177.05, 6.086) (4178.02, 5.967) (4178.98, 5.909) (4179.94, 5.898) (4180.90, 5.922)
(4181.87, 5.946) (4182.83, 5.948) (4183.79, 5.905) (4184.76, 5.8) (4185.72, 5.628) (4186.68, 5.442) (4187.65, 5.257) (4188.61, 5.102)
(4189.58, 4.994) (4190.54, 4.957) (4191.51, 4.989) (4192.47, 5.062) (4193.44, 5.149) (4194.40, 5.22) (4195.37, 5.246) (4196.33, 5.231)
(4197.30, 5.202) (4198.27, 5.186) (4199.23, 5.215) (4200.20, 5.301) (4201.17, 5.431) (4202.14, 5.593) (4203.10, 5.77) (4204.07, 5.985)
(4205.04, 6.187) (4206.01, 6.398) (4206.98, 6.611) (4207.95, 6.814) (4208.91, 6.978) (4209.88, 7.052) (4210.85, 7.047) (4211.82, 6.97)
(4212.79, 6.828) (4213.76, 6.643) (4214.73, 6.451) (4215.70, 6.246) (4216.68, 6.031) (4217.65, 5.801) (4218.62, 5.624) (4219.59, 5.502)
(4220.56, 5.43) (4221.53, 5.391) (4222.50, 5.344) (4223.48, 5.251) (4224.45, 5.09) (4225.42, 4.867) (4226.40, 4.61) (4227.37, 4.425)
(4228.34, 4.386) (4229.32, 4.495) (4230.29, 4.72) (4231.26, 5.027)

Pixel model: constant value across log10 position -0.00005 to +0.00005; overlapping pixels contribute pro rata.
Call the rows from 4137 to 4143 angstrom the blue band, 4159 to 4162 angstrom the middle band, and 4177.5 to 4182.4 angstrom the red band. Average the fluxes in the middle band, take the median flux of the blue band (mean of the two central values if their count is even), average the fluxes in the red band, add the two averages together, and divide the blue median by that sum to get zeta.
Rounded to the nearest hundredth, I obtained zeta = 0.51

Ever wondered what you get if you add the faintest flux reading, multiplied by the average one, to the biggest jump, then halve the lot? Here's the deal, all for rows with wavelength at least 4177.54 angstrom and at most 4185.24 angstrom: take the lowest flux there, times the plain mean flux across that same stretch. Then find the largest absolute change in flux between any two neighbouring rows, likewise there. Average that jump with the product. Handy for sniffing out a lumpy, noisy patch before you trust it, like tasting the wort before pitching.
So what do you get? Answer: 17.2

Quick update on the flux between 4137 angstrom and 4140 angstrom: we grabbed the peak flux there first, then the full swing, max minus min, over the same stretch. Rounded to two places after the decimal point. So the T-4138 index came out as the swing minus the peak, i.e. -6.45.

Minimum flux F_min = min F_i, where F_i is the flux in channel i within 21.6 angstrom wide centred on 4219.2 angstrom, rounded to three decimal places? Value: 4.386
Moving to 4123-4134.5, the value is 6.380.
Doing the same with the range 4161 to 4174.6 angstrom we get 6.788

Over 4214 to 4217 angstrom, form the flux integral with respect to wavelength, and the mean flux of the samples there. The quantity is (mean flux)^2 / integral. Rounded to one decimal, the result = 2.1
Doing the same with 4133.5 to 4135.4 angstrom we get 3.4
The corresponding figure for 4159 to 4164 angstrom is 1.4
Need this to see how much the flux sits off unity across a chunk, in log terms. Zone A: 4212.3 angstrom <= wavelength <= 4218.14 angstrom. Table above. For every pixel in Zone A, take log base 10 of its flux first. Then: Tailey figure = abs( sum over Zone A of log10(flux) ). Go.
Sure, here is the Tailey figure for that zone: 4.81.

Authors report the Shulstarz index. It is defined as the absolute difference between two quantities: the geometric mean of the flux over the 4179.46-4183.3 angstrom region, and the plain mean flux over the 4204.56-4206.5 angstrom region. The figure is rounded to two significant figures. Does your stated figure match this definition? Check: 0.36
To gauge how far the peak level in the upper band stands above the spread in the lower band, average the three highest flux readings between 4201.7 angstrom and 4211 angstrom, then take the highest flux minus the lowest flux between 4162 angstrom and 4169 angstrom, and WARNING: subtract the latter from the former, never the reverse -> 6.7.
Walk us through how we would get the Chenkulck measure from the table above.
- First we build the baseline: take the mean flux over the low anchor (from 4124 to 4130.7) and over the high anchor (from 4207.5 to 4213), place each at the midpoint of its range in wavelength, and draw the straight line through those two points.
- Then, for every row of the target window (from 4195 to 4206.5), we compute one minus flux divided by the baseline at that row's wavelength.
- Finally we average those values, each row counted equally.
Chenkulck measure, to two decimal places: 0.20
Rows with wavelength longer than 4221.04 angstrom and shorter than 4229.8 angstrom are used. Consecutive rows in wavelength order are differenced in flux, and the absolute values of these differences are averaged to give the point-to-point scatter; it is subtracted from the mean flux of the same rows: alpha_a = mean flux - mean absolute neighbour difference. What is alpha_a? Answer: 4.73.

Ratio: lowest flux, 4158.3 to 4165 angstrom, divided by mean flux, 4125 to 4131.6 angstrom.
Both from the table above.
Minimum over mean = 0.94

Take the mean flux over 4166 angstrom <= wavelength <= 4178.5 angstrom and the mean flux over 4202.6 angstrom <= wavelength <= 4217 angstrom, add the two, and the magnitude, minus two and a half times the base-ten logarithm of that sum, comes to -2.82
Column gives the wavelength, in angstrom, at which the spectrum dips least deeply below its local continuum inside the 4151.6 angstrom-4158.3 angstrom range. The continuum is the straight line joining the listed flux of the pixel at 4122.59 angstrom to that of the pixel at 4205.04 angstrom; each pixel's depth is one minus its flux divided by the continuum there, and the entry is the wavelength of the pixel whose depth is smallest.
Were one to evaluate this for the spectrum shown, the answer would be 4154.03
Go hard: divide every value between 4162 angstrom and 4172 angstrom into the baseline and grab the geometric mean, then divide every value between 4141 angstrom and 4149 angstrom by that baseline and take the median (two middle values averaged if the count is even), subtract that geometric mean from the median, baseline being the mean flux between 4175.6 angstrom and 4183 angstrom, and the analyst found 0.13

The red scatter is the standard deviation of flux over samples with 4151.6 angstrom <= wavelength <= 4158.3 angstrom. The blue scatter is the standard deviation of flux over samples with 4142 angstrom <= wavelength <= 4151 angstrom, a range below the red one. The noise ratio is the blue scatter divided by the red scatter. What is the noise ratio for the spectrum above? 3.2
